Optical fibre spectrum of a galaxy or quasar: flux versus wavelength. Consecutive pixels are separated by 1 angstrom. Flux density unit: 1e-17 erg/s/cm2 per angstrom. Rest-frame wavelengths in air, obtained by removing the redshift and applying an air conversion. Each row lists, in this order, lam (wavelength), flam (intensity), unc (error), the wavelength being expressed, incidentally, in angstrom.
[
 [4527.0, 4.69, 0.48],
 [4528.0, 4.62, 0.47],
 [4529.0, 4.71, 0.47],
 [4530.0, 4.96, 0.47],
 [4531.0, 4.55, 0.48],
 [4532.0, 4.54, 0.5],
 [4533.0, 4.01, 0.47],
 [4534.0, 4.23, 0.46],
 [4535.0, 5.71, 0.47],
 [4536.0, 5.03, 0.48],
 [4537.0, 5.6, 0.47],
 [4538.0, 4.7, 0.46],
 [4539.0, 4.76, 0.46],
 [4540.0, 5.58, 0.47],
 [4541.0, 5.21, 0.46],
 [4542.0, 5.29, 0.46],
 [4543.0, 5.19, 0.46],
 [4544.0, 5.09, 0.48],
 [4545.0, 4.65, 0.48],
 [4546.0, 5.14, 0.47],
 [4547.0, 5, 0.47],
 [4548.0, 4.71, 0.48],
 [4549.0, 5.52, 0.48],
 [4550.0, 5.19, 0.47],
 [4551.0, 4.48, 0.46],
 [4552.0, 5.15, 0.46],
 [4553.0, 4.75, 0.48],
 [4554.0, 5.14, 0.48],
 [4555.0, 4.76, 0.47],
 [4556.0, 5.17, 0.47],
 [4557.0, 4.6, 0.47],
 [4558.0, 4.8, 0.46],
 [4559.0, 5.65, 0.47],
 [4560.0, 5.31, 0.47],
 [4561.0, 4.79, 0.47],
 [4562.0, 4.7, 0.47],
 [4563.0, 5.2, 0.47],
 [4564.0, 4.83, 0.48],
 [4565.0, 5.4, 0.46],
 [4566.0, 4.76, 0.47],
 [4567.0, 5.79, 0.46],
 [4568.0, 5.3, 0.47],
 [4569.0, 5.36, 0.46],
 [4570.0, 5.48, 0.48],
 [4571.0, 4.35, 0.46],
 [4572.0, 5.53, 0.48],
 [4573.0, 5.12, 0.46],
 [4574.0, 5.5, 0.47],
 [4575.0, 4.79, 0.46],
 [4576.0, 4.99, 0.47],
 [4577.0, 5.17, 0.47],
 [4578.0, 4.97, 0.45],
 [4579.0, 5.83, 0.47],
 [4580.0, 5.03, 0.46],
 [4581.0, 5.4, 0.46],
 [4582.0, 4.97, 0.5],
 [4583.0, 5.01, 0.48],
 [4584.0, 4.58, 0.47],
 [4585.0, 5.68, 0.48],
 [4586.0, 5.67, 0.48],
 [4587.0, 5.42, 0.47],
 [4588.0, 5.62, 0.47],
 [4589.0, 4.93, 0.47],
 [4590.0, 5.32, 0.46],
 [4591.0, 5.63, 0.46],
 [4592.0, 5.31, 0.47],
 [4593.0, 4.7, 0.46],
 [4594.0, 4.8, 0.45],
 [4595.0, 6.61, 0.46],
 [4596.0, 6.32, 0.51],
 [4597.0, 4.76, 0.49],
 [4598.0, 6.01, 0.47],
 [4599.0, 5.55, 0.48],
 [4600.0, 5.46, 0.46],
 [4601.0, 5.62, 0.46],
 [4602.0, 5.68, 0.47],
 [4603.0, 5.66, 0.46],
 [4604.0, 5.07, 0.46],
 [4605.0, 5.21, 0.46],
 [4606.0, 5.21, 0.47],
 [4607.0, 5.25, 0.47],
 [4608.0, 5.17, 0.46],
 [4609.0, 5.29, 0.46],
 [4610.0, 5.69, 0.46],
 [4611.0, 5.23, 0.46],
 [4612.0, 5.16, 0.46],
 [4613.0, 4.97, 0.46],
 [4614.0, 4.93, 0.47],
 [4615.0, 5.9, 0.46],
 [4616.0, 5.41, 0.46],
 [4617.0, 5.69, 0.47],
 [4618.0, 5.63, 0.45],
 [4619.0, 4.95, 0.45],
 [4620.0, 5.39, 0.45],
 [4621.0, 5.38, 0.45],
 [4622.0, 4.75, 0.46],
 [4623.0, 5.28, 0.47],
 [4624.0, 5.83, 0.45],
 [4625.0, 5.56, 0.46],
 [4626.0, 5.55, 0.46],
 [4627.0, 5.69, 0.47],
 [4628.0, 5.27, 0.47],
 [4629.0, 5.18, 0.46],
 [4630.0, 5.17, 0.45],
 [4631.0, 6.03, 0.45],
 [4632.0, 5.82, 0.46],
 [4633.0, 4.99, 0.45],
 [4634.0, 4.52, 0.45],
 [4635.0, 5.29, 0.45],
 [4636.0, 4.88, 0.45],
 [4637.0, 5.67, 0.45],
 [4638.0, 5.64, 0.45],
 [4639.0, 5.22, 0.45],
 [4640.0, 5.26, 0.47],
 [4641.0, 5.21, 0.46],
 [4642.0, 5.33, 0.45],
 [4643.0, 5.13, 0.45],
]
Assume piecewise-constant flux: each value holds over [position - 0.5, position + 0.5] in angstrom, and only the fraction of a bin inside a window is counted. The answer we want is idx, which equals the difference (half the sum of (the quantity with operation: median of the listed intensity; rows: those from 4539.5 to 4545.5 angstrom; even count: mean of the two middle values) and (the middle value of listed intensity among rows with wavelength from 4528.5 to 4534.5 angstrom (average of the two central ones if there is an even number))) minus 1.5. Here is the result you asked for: 3.37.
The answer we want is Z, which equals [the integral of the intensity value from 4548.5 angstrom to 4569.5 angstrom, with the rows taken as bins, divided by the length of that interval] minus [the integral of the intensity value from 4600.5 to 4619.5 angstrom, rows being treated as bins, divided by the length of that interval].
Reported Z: -0.3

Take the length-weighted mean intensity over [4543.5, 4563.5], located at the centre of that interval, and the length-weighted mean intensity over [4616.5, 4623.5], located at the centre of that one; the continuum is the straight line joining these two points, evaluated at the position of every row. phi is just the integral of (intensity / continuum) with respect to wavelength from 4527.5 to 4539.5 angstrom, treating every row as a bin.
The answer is 11.7 angstrom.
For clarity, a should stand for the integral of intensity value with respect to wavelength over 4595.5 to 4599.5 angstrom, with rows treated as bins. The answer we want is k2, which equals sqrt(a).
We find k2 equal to 4.8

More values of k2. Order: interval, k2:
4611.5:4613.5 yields 3.2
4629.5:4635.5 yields 5.6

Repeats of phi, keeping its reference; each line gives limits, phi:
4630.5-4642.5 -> 11.9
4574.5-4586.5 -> 12.1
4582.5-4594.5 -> 12.2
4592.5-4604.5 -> 12.7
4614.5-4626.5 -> 12.3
